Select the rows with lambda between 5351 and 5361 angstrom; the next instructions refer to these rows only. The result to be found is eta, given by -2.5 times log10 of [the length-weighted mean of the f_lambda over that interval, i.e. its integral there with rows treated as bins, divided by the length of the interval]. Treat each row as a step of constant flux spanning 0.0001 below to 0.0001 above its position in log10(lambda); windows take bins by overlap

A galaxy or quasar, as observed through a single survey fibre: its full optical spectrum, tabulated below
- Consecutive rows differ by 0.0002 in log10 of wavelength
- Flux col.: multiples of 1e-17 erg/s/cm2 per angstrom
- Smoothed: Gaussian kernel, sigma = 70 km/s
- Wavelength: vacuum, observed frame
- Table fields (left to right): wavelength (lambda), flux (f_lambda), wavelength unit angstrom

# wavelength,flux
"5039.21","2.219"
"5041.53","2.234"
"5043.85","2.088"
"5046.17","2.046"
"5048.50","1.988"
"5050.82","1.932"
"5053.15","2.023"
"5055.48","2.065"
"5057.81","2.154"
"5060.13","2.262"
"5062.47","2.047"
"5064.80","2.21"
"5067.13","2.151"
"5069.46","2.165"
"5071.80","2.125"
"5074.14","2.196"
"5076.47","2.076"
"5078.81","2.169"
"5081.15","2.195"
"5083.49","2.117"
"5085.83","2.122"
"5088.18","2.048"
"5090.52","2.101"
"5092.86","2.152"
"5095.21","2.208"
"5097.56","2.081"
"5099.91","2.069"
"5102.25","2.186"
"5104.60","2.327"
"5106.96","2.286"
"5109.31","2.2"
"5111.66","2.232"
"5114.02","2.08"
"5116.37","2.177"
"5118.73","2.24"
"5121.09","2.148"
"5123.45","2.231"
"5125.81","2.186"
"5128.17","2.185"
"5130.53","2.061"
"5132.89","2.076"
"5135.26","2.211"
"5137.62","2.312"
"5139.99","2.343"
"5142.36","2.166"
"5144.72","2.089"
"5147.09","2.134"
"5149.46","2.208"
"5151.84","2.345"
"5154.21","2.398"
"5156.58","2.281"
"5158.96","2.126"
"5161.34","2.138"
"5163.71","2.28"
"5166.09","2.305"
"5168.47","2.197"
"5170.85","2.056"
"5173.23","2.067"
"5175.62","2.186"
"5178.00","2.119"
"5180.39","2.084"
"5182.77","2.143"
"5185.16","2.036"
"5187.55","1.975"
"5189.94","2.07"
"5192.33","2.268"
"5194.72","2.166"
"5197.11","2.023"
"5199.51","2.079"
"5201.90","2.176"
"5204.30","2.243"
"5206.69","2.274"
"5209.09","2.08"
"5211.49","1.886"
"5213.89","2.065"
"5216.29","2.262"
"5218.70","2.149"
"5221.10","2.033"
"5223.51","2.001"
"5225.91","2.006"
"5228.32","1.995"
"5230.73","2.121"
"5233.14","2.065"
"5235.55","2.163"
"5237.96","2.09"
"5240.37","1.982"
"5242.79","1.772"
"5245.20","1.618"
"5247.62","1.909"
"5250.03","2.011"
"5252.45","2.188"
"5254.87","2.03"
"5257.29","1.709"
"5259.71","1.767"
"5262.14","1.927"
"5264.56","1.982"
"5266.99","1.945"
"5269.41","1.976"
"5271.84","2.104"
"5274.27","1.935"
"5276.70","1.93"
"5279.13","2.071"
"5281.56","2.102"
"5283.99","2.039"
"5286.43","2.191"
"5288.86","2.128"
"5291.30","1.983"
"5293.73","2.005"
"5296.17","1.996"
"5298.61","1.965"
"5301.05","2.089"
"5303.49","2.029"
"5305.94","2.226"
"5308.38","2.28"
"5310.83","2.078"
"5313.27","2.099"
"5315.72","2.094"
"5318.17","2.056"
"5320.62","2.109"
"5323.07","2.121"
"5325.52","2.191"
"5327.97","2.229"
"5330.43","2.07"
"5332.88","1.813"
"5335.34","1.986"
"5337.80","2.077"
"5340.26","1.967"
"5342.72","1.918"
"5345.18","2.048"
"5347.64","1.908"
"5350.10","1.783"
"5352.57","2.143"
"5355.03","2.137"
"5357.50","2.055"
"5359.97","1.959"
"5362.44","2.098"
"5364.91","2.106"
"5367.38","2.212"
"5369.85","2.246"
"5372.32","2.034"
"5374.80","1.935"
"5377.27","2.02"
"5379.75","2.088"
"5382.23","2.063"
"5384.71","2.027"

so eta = -0.787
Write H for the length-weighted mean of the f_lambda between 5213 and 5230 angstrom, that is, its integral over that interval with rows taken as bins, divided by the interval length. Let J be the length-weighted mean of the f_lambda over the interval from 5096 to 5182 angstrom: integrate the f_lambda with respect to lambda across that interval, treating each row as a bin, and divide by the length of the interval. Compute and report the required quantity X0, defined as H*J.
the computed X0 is 4.54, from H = 2.07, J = 2.19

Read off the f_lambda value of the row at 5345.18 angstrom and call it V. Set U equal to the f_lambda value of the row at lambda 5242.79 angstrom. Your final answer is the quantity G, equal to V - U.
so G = 0.28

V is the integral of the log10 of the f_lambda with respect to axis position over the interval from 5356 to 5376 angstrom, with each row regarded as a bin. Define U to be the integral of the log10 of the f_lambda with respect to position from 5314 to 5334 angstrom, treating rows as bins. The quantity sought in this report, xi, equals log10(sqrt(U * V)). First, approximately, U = 6.4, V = 6.4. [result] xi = 0.80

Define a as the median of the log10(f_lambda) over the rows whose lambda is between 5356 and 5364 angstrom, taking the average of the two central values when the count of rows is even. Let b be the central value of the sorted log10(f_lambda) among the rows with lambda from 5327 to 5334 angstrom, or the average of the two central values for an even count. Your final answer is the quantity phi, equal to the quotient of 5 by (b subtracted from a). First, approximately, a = 0.313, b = 0.316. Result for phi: -1583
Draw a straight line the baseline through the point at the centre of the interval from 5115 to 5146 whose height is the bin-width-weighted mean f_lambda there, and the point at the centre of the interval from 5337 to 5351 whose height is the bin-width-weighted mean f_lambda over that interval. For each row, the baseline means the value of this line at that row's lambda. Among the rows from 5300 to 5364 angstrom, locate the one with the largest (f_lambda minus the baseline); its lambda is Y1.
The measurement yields 5308.38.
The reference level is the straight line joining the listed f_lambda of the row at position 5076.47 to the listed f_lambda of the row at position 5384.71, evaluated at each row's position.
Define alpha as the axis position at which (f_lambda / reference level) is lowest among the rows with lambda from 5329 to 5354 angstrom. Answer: 5350.10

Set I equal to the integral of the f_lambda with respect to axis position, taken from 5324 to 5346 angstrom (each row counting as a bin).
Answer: 44.7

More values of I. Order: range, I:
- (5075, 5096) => 44.8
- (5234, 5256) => 43.5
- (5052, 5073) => 44.8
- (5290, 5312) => 45.6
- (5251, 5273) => 43.1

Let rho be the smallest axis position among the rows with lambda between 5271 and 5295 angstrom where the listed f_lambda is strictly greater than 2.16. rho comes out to 5286.43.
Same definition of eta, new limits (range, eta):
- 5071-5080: -0.827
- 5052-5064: -0.812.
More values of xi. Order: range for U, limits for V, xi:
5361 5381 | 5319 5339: 0.80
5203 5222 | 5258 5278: 0.78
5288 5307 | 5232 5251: 0.76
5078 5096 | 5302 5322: 0.79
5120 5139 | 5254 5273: 0.77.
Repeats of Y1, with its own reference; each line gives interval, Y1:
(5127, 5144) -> 5139.99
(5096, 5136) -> 5104.60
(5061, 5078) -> 5064.80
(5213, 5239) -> 5216.29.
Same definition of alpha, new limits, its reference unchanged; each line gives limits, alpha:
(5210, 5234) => 5211.49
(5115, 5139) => 5130.53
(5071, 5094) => 5088.18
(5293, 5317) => 5298.61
